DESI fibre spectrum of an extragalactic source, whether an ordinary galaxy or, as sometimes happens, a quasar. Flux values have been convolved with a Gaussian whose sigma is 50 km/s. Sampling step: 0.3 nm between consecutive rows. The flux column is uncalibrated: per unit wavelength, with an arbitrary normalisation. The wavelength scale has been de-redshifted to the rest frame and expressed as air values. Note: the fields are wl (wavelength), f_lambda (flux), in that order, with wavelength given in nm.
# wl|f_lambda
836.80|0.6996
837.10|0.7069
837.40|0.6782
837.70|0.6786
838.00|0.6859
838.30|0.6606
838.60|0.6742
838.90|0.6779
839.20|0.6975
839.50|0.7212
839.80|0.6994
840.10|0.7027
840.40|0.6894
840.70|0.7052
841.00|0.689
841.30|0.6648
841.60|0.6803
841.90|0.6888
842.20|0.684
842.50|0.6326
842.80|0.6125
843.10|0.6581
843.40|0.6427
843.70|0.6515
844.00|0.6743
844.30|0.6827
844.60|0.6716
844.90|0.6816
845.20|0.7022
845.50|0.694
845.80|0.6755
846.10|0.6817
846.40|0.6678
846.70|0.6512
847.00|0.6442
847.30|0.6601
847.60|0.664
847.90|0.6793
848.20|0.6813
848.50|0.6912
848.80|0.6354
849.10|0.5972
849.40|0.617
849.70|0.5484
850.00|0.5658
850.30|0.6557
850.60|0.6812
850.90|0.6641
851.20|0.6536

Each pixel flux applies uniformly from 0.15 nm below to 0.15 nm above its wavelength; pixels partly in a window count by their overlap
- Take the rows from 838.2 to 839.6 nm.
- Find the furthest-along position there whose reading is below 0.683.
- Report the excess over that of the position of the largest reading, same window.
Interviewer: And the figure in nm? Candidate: 0.60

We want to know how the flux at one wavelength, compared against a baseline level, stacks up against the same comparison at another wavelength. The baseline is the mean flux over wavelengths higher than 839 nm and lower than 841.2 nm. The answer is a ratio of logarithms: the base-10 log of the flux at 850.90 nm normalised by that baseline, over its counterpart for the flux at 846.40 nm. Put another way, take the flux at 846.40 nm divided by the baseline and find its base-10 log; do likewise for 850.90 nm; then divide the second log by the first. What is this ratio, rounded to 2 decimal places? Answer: 1.12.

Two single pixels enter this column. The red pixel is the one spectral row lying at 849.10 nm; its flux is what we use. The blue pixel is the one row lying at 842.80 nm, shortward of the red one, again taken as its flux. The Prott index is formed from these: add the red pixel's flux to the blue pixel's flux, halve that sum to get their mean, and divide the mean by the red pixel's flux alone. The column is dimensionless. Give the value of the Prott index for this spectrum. 1.01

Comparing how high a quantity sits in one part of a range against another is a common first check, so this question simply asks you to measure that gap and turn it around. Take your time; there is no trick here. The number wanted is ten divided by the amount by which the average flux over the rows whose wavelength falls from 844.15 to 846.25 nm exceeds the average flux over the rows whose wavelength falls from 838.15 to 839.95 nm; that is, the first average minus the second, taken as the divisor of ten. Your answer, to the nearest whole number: -2336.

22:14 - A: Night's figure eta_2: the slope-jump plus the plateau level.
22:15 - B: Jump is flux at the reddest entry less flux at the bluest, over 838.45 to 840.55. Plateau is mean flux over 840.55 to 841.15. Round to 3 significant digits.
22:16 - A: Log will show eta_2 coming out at 0.712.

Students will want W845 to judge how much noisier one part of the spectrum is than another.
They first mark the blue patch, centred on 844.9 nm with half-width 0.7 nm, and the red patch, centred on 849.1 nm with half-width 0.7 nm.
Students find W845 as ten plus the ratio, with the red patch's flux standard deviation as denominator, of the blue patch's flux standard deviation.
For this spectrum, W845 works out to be 10.2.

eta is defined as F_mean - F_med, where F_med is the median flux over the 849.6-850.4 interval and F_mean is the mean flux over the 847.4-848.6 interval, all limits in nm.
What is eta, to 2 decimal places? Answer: 0.11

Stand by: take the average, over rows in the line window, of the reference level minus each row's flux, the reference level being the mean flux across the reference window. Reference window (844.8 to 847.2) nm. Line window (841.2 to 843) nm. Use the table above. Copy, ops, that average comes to 0.01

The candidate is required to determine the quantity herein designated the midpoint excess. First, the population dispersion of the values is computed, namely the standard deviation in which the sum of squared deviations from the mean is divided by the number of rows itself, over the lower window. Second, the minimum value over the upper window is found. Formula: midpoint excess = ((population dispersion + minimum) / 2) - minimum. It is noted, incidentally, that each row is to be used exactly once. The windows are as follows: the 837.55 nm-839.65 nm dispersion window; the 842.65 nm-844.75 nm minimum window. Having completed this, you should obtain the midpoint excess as -0.297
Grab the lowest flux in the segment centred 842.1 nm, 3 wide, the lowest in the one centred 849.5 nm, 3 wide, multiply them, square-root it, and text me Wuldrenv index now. 0.58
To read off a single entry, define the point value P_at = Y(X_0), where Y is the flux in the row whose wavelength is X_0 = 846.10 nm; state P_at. 0.6817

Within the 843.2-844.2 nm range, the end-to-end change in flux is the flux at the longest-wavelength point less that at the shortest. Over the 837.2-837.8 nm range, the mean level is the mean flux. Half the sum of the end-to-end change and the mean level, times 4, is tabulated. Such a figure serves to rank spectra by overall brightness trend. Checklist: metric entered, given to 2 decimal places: 1.42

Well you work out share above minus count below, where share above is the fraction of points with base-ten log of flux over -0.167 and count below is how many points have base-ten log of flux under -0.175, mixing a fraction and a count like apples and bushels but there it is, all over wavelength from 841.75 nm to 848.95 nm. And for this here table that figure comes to -11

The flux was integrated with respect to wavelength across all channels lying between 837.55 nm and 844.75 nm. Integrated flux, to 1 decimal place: 4.9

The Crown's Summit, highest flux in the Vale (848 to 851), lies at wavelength 848.50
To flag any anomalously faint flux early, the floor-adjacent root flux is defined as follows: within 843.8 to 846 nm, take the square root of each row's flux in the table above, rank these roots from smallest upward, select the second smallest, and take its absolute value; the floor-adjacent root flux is 0.821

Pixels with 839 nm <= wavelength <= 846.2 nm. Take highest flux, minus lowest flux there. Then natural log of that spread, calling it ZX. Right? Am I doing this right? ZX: -2.2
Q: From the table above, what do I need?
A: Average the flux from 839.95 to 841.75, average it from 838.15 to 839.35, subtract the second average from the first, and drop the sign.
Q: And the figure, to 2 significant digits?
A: 0.011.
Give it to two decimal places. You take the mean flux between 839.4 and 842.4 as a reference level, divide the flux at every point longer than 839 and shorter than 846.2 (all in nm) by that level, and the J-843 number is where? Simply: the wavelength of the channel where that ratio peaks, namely 839.50 nm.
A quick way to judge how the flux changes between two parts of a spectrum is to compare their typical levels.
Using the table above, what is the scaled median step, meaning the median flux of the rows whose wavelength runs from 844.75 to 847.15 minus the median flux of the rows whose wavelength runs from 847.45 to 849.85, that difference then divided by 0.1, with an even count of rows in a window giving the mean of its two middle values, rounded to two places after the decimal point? 0.29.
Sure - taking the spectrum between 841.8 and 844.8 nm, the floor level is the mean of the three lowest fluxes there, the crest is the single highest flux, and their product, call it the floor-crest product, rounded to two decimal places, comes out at 0.43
